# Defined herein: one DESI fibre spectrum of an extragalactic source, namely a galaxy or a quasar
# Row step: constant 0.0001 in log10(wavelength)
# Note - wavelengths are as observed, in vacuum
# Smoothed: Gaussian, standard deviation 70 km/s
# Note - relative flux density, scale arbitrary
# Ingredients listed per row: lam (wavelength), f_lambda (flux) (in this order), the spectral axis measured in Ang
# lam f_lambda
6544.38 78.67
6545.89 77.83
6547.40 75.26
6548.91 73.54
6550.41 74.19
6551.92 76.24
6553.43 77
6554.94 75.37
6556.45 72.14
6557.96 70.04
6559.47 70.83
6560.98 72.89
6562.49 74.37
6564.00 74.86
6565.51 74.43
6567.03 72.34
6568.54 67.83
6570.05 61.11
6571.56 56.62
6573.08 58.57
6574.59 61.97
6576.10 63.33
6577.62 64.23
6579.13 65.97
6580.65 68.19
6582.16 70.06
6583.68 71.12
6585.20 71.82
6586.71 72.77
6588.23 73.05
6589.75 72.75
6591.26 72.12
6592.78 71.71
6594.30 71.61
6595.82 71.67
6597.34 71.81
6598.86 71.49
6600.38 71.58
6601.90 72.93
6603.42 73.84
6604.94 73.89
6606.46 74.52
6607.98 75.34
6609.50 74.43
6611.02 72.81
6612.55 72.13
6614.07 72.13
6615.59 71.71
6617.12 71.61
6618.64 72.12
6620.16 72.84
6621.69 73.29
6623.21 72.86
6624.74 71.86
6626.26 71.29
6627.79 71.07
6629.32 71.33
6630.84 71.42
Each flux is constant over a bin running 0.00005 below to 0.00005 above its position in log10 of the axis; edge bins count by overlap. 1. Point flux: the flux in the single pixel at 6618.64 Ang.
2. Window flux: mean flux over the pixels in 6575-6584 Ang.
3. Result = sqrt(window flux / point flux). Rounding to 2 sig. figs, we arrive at 0.96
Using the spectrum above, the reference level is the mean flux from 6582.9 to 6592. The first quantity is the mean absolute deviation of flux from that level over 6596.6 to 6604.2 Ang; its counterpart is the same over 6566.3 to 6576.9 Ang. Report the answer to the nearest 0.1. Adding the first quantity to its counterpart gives 10.0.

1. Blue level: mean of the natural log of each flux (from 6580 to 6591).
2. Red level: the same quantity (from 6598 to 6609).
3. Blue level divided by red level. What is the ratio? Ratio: 0.99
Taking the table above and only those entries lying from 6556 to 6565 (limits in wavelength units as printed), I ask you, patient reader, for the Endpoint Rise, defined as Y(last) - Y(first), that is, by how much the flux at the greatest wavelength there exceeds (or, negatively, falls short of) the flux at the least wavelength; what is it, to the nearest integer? 3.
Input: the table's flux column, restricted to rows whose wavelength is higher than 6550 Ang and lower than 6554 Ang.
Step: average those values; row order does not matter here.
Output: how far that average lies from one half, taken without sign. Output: 75.3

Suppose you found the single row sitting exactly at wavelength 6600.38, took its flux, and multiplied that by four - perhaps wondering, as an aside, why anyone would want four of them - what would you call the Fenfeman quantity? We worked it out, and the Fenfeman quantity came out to 286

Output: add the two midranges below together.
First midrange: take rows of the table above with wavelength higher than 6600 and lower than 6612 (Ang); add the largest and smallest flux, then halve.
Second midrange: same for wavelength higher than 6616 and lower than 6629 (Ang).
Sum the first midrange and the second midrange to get 145.6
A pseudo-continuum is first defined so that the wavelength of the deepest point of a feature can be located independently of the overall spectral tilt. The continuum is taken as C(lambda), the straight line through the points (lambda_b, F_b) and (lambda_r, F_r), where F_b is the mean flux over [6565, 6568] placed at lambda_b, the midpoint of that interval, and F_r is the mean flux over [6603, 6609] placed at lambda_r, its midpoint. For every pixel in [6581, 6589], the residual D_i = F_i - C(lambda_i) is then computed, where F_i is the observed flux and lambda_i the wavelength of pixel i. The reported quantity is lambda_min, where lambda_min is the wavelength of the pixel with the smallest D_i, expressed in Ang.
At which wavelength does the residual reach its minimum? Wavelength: 6582.16 Ang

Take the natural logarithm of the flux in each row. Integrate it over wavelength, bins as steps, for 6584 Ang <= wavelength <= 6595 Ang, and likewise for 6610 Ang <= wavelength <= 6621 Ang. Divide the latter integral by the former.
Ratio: 1.00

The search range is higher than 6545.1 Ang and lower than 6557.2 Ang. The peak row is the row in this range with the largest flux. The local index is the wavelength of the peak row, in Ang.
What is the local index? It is 6545.89 Ang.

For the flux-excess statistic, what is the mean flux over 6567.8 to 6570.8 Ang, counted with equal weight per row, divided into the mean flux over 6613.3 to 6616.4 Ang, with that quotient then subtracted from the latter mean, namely 70.8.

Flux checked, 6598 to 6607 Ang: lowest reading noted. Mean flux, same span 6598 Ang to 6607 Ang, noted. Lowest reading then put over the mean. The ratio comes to 0.979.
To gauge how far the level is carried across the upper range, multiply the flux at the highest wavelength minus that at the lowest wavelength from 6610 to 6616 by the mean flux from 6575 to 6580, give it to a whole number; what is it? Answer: -71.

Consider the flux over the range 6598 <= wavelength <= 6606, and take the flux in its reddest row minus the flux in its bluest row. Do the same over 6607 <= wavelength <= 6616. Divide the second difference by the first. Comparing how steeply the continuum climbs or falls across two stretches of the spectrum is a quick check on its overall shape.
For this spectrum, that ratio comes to -1.5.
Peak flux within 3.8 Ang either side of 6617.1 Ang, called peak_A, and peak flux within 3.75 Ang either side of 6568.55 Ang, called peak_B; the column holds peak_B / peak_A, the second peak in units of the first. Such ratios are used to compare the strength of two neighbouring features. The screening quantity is 1.02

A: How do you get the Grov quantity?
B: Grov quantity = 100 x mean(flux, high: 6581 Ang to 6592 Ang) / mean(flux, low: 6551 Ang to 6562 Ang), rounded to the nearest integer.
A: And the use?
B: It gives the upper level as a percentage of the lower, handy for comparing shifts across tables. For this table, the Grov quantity 98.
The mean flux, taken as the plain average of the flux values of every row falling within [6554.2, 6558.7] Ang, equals 73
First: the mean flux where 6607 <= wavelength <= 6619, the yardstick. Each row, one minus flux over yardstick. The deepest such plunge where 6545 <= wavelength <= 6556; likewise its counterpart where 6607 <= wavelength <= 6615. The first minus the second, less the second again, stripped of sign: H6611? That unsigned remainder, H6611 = 0.03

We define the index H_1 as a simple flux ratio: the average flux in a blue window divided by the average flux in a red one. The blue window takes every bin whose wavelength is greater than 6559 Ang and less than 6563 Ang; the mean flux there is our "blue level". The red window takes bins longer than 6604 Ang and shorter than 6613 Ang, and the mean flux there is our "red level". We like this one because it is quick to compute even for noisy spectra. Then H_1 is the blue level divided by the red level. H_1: 0.98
